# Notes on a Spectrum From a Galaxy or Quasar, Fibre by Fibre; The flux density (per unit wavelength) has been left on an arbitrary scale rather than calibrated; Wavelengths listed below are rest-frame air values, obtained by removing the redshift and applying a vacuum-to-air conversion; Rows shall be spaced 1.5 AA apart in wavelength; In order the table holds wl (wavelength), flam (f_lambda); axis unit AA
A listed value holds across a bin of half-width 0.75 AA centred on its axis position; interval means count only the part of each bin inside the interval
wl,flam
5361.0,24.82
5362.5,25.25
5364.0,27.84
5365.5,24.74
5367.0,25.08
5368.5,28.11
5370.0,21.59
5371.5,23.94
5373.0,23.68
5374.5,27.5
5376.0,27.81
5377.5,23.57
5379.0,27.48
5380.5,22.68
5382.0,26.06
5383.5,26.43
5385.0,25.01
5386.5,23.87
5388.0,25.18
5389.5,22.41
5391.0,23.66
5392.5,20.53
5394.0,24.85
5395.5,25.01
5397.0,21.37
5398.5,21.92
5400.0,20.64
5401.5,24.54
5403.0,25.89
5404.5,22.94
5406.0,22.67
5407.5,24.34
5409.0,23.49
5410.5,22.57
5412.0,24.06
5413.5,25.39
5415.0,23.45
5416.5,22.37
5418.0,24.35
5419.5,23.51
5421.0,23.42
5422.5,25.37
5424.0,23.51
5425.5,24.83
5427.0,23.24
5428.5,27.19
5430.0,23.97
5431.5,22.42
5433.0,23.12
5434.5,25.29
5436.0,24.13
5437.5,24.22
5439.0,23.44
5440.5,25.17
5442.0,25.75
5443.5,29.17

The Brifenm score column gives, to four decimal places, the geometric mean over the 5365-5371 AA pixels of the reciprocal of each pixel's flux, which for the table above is 0.0404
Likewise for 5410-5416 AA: 0.0419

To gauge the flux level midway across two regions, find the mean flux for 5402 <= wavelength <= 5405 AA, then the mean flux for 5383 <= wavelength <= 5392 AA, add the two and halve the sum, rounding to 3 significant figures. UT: 24.4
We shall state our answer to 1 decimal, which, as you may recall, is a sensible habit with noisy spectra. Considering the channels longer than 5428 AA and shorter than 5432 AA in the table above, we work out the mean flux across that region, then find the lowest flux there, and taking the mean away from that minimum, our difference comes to -2.1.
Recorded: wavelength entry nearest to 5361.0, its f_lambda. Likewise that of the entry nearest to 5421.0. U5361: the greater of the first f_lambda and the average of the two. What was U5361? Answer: 24.8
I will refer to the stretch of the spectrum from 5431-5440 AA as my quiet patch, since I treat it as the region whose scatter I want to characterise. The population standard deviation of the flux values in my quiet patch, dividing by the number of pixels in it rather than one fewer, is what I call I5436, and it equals 0.9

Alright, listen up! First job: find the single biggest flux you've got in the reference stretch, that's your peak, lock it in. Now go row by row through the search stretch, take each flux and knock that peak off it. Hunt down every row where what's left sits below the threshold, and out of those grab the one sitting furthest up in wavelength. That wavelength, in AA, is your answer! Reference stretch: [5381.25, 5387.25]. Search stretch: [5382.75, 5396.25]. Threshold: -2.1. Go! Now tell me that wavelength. 5392.5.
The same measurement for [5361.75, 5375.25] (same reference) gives 5373.0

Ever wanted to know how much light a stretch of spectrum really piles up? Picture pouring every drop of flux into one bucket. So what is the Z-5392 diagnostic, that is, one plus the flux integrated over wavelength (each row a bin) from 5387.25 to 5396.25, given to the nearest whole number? 213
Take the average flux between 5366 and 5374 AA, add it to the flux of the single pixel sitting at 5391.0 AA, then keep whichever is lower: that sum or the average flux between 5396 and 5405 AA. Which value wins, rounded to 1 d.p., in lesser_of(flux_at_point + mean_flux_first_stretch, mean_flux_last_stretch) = 22.9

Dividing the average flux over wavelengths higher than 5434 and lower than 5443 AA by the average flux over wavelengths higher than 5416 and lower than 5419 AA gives 1.06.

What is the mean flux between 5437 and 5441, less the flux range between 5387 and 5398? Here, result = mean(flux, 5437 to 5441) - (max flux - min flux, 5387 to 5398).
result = 19.6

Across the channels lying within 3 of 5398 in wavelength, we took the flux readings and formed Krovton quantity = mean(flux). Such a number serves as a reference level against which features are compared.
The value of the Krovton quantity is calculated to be 22.2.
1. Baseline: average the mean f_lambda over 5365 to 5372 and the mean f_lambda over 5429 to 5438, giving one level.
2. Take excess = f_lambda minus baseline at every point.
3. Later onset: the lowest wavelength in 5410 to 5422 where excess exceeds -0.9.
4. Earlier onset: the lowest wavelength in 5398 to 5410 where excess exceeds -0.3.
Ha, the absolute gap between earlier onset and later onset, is 10.5 AA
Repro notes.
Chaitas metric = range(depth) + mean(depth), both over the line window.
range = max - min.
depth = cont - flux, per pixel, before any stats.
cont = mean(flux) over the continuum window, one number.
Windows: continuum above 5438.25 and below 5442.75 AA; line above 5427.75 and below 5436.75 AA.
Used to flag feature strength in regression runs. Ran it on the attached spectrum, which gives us 5.2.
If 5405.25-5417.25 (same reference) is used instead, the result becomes 4.3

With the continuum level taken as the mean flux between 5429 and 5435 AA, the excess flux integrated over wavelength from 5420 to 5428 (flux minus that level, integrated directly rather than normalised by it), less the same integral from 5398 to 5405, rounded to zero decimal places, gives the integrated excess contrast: 7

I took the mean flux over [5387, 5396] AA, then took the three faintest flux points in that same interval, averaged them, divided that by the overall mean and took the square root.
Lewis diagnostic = 0.970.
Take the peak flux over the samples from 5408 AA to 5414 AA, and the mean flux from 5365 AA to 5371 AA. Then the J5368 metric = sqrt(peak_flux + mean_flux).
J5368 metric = 7.09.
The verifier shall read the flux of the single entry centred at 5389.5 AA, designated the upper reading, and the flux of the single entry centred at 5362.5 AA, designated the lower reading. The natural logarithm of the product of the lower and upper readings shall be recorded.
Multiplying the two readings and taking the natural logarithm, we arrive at 6.34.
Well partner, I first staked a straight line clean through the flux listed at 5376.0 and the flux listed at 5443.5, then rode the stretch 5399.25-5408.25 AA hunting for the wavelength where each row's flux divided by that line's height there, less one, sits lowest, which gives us 5400.0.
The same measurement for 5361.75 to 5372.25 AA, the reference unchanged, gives 5370.0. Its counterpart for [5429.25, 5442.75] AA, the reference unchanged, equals 5431.5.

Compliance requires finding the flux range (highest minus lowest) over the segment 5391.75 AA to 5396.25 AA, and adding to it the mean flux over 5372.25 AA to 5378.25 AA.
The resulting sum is 30.1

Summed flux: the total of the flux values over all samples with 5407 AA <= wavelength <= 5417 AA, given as 166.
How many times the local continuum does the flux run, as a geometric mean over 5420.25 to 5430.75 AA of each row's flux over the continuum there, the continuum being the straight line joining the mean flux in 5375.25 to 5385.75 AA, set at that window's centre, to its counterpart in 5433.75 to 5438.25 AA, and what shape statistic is 0.989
